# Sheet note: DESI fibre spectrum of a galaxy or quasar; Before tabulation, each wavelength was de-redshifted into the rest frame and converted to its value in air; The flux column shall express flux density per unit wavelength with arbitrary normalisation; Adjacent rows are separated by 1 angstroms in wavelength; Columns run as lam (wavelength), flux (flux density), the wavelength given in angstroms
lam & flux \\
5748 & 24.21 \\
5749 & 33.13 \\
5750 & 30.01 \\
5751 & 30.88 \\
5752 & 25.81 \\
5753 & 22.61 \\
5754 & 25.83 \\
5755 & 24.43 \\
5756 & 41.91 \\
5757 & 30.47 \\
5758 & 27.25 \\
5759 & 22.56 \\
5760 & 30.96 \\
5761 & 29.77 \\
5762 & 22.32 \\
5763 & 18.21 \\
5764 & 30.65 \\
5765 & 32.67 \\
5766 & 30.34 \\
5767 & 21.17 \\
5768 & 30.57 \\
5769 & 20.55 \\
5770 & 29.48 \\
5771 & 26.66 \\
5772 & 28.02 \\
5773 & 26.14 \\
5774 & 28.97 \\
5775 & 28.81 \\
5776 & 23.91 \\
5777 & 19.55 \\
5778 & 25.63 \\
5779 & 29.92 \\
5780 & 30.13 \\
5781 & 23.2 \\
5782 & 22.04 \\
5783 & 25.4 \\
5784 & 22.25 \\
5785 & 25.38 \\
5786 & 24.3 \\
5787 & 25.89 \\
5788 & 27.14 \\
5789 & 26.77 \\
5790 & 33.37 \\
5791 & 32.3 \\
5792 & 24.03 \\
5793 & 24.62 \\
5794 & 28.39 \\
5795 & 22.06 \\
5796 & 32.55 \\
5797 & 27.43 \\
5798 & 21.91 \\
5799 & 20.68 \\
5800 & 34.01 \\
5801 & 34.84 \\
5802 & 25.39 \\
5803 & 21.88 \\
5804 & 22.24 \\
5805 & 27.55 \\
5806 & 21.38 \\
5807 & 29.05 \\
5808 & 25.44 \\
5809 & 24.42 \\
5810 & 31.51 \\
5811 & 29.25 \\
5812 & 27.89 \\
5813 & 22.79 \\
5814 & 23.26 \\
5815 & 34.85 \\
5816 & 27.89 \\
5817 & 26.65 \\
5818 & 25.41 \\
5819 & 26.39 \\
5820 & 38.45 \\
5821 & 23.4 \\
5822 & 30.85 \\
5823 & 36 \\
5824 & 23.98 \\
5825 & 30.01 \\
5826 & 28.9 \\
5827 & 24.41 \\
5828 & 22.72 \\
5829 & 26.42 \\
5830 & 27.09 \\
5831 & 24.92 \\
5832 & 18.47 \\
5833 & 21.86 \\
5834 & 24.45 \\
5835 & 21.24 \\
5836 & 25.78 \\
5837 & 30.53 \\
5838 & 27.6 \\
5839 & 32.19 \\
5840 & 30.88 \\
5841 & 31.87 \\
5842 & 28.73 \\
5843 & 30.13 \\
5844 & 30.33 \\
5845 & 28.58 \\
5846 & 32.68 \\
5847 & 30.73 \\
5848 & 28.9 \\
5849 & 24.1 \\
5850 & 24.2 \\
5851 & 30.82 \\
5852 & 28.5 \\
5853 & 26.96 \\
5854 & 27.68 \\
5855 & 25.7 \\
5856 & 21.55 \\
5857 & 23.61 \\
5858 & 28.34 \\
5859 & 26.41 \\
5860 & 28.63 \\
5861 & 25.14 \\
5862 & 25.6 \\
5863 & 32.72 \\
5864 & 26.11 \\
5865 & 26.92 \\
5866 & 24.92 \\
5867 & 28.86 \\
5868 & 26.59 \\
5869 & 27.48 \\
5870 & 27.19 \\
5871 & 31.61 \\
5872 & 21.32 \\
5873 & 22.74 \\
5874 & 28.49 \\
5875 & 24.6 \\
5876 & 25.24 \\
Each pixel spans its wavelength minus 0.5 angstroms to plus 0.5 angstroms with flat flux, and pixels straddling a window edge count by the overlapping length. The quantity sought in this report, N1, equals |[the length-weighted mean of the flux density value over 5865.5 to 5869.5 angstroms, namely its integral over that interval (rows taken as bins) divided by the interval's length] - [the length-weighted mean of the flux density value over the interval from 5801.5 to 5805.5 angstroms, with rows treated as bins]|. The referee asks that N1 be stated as 2.7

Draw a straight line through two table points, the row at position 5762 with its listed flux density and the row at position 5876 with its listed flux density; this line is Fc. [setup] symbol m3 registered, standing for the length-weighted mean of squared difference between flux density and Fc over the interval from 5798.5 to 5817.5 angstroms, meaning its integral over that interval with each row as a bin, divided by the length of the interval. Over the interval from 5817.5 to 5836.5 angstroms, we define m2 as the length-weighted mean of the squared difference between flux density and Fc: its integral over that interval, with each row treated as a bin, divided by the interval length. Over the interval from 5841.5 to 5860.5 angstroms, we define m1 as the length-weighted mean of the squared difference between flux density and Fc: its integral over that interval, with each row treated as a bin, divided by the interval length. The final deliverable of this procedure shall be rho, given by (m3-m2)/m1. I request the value 0.1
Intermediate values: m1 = 18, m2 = 29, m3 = 31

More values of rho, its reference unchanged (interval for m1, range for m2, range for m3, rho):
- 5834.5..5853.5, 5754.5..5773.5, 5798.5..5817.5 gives -0.9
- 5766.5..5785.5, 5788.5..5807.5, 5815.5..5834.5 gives -0.2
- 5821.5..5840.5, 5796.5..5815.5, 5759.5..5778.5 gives 0.2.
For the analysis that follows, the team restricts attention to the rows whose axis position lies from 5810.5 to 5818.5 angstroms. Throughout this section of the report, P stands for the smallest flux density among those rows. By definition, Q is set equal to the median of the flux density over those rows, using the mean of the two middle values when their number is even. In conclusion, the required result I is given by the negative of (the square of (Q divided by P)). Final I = -1.43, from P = 22.79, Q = 27.3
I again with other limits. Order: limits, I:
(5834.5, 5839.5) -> -1.69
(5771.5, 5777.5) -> -1.92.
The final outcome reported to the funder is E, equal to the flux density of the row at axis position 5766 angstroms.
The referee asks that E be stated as 30.34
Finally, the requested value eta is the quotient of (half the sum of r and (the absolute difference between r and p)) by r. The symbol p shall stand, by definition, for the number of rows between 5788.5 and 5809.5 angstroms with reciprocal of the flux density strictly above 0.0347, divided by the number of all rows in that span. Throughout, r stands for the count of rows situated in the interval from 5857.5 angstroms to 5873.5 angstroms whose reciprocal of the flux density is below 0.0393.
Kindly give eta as 0.97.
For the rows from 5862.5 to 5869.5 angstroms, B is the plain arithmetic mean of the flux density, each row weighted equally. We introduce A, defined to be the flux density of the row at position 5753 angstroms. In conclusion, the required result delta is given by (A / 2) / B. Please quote 0.41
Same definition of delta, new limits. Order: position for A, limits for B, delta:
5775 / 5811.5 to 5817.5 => 0.53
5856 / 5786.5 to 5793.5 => 0.39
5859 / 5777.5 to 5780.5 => 0.46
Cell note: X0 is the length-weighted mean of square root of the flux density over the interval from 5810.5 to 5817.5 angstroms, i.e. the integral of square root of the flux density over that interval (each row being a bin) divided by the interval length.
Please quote 5.2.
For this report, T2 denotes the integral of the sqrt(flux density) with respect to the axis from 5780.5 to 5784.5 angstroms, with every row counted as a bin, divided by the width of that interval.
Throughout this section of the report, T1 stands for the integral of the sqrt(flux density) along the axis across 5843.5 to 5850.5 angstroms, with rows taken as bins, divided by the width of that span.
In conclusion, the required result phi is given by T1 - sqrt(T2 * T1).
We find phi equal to 0.26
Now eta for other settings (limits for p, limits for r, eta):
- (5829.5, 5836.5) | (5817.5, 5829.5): 0.93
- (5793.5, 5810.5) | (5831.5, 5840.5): 0.93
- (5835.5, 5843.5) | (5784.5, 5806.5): 0.98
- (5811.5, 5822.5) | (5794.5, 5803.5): 0.91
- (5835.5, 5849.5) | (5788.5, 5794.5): 0.96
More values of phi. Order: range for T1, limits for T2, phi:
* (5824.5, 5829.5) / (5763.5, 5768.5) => -0.12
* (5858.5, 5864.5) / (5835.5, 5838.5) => -0.03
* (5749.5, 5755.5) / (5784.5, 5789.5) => 0.03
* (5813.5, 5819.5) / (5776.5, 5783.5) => 0.11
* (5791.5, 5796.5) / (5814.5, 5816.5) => -0.23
